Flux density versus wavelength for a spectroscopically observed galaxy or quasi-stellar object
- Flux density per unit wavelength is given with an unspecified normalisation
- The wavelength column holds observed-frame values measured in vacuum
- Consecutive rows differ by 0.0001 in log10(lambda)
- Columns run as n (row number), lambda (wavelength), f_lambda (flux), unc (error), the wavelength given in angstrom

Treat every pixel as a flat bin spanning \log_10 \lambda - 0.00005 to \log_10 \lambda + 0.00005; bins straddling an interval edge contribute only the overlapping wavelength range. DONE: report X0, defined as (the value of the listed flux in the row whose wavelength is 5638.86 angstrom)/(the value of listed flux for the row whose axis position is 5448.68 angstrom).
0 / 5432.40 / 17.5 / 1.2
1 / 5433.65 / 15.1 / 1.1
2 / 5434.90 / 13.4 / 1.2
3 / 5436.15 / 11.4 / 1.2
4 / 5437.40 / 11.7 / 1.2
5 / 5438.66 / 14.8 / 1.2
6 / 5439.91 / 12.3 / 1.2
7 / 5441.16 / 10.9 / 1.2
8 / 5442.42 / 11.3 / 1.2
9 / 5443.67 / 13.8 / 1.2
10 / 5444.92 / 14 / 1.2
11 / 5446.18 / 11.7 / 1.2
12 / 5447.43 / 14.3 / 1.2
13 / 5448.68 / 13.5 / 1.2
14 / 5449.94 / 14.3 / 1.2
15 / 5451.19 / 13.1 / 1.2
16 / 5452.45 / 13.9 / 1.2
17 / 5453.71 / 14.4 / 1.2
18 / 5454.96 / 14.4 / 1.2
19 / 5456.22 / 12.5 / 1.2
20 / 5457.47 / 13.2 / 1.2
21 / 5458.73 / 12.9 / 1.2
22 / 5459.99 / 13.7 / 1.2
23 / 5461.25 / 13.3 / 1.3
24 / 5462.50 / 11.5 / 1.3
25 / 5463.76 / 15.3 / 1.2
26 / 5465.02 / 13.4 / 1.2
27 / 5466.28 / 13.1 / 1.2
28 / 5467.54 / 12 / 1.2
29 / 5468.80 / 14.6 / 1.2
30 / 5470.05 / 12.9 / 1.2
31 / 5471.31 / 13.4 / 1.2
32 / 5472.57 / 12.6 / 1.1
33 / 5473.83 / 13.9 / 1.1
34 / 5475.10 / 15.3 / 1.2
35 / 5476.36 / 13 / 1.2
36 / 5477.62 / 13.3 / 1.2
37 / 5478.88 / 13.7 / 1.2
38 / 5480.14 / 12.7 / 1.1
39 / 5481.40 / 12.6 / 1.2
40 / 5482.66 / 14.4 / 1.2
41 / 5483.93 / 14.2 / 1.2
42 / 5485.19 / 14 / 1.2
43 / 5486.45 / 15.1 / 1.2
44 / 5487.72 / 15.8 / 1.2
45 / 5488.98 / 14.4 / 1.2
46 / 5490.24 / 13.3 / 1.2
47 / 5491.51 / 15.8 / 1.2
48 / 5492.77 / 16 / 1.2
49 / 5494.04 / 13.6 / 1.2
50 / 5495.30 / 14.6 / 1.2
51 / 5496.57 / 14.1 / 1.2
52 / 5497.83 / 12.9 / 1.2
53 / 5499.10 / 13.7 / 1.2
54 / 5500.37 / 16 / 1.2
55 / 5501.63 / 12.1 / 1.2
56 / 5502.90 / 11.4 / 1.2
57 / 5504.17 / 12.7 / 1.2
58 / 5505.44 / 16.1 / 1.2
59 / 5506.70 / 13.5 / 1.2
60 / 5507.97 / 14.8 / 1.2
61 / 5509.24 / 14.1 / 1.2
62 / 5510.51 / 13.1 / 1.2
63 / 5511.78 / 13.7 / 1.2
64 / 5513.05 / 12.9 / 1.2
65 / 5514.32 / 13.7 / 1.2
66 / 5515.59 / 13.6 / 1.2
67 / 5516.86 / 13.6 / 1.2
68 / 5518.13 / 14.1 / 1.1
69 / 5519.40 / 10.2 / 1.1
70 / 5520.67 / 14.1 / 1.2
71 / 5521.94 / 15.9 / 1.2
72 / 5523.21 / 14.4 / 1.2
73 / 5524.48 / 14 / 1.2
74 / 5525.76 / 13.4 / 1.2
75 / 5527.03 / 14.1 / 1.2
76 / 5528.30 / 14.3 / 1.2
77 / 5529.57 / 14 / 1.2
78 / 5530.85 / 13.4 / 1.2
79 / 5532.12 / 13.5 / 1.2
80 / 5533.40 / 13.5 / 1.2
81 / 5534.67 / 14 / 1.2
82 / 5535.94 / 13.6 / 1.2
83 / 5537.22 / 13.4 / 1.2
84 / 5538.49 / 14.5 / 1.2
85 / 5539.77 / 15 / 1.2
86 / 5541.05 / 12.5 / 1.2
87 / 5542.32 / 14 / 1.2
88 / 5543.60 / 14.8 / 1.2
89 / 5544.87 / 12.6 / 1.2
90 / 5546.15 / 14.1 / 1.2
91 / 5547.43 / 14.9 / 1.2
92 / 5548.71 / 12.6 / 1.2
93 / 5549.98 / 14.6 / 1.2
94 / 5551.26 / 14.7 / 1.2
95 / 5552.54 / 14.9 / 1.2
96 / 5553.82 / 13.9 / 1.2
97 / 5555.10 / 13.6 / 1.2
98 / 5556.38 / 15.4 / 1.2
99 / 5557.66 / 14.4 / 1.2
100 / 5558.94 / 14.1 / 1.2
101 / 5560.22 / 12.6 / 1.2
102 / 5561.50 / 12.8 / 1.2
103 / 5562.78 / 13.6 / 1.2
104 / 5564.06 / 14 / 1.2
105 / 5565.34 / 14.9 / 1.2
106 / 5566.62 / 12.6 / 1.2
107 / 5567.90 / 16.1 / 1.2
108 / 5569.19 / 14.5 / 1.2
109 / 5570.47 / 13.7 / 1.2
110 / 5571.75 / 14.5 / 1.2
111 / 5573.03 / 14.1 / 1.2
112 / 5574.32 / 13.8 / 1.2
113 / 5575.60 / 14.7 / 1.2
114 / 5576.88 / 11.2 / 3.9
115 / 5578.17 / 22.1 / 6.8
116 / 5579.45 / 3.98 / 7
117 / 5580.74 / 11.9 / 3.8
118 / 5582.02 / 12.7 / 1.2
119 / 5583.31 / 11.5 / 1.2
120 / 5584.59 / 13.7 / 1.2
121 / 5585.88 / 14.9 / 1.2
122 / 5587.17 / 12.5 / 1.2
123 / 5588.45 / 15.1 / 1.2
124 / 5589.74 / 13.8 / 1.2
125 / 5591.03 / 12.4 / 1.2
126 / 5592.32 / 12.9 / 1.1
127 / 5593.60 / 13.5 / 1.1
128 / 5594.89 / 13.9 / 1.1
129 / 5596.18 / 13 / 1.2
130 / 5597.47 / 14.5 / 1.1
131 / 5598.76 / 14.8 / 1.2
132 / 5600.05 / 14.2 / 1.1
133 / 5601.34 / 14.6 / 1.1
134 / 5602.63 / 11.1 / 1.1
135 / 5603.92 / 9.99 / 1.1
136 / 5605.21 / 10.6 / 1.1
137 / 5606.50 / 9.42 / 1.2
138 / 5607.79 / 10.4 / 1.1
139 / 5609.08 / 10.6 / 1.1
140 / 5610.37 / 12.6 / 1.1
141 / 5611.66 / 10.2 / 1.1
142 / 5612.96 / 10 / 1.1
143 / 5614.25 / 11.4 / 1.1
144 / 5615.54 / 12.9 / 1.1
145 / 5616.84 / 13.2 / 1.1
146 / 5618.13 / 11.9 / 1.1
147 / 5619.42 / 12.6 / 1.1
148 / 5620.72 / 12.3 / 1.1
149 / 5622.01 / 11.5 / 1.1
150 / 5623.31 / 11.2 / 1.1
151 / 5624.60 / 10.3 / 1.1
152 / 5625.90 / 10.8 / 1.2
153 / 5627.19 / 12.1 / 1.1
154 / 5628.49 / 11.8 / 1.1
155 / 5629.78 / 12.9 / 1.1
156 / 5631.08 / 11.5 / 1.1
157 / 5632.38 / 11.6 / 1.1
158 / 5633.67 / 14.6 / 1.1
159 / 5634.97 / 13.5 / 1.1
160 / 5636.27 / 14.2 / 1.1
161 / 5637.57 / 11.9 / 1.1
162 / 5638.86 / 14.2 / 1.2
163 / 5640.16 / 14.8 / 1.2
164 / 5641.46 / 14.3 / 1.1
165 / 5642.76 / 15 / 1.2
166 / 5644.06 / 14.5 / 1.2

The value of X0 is 1.05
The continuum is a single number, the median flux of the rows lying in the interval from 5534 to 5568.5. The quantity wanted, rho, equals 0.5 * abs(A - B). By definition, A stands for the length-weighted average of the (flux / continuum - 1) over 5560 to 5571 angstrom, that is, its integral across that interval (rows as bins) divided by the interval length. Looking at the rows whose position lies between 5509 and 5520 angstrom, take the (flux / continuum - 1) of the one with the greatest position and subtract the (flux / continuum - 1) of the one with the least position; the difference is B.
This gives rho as 0.14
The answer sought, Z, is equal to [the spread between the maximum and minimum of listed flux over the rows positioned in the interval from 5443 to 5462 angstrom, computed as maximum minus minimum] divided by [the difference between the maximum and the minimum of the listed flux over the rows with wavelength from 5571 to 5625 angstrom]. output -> 0.1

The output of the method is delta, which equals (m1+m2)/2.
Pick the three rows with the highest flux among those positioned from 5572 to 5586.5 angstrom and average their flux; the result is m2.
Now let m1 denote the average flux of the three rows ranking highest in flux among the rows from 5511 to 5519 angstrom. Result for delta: 15.5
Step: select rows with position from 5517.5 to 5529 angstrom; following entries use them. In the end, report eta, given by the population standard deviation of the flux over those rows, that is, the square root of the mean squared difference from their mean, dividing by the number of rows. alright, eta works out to 1.4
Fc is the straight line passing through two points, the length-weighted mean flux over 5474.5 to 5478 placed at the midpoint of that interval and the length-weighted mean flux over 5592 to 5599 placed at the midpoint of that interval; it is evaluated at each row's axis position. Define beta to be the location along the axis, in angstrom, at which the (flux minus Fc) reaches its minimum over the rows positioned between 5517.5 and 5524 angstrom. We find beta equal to 5519.40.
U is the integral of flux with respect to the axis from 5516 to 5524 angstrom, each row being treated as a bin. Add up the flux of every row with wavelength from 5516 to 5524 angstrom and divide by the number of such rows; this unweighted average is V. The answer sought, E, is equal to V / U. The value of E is 0.125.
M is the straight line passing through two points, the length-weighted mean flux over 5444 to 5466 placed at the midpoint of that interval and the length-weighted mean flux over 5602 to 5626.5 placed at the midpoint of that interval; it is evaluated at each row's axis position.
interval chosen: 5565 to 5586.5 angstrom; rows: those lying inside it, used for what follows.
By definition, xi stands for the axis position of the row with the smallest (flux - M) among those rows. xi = 5579.45 angstrom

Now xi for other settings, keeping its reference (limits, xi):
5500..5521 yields 5519.40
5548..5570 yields 5548.71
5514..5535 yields 5519.40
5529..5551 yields 5541.05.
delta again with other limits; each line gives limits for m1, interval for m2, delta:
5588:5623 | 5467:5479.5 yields 14.7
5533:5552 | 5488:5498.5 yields 15.2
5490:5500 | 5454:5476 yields 15.3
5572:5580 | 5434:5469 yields 15.9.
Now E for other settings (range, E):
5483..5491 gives 0.125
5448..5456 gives 0.126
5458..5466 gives 0.125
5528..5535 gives 0.143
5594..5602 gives 0.125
